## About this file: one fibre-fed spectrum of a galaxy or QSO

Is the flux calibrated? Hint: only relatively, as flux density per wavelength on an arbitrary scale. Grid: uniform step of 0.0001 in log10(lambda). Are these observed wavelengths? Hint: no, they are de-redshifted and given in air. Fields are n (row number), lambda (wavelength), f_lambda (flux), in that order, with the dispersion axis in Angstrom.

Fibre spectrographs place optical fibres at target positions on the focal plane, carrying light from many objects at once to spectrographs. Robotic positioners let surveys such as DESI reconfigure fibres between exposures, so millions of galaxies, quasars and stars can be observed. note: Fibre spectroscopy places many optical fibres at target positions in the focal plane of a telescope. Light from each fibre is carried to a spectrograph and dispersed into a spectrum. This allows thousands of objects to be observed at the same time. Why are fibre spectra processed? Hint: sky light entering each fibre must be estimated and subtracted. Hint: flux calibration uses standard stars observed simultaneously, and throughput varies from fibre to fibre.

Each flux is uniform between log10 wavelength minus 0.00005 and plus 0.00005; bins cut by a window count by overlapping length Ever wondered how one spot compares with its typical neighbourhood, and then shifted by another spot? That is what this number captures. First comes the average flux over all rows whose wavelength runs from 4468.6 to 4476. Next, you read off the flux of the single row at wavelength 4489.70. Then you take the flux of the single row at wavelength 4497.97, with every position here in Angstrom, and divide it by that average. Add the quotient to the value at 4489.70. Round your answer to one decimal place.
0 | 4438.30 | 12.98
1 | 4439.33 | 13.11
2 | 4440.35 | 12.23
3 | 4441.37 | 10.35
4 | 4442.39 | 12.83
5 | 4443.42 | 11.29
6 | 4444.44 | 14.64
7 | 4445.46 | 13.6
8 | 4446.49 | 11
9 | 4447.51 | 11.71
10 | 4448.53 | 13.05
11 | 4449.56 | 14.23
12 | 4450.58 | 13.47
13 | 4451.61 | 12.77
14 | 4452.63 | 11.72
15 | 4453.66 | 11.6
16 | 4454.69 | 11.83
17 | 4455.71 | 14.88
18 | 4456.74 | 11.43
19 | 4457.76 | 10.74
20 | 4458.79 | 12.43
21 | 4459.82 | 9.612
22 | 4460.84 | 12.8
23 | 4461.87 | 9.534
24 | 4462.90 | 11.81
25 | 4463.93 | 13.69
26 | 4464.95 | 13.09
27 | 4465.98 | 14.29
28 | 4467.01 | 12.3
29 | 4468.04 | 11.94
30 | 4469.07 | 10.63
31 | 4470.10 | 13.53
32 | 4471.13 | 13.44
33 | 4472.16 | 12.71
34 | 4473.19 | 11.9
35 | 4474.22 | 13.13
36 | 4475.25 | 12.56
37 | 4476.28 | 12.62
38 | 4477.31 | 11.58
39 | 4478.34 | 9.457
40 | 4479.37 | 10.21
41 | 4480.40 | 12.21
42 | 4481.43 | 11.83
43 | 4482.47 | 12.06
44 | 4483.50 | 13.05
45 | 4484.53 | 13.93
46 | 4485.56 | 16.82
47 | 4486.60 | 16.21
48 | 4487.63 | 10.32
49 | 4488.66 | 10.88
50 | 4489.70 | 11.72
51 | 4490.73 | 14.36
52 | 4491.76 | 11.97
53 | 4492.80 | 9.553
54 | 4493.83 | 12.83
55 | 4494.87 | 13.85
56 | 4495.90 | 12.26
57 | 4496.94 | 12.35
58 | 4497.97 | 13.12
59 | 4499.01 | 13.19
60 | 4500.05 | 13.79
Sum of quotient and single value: 12.8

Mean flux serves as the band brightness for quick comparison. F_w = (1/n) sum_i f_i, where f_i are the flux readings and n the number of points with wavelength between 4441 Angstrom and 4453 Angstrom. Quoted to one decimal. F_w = 12.6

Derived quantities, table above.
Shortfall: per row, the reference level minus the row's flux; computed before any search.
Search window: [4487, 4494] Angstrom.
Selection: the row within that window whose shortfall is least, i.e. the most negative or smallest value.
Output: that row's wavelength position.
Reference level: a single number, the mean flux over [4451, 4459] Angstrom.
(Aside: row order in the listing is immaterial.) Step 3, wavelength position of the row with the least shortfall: 4490.73 Angstrom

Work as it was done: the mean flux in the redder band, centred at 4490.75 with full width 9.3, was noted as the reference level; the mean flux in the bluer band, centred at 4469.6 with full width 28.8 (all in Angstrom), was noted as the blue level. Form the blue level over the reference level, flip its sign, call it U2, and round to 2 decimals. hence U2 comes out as -0.98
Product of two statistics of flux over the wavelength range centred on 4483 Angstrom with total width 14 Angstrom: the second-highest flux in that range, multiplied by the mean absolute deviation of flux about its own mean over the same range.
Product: 25.2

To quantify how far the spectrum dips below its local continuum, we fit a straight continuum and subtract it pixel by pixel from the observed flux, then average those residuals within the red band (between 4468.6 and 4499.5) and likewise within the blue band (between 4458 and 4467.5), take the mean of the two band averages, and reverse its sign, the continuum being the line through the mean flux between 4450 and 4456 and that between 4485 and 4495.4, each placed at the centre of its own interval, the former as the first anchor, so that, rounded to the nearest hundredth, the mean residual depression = 0.46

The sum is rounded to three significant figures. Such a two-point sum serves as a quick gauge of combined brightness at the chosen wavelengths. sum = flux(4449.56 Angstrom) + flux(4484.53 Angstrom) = 28.2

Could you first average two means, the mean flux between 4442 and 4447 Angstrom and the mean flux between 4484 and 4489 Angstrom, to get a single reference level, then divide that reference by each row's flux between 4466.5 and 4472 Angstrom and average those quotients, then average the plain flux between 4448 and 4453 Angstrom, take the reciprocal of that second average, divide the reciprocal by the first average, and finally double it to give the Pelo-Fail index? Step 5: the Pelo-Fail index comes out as 0.143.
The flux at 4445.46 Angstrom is 13.6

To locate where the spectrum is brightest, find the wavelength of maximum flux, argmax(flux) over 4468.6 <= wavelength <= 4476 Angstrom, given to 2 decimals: 4470.10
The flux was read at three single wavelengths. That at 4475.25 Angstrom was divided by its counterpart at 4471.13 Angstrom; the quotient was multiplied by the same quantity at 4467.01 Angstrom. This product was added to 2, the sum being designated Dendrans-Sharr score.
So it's 13.5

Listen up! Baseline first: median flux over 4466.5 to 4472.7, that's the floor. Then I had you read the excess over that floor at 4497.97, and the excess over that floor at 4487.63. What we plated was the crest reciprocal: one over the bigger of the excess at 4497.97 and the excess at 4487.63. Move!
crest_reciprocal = 2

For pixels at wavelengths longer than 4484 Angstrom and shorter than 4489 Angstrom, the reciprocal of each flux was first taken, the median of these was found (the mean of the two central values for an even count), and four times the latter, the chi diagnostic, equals 0.287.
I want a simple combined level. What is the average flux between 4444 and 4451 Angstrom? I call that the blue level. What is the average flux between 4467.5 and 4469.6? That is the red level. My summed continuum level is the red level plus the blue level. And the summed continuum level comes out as 24.4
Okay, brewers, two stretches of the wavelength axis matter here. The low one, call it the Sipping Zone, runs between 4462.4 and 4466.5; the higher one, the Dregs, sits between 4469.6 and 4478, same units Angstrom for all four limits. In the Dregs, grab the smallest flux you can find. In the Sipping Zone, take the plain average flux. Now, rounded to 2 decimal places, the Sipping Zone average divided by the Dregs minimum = 1.14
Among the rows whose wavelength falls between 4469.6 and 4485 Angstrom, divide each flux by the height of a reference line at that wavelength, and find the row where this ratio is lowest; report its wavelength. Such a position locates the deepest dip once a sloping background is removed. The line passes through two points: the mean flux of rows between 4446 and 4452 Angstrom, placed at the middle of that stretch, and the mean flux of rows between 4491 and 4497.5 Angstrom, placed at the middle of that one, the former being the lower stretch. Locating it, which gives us 4478.34 Angstrom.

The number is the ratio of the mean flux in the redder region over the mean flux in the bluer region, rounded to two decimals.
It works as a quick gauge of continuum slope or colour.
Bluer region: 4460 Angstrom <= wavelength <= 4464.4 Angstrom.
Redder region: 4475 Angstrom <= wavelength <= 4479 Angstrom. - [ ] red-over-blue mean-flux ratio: 0.97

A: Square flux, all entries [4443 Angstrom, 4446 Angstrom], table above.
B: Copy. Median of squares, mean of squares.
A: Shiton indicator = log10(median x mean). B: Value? 4.51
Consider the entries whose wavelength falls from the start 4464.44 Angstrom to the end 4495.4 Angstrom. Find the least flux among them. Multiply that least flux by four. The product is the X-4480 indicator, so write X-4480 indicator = 37.8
